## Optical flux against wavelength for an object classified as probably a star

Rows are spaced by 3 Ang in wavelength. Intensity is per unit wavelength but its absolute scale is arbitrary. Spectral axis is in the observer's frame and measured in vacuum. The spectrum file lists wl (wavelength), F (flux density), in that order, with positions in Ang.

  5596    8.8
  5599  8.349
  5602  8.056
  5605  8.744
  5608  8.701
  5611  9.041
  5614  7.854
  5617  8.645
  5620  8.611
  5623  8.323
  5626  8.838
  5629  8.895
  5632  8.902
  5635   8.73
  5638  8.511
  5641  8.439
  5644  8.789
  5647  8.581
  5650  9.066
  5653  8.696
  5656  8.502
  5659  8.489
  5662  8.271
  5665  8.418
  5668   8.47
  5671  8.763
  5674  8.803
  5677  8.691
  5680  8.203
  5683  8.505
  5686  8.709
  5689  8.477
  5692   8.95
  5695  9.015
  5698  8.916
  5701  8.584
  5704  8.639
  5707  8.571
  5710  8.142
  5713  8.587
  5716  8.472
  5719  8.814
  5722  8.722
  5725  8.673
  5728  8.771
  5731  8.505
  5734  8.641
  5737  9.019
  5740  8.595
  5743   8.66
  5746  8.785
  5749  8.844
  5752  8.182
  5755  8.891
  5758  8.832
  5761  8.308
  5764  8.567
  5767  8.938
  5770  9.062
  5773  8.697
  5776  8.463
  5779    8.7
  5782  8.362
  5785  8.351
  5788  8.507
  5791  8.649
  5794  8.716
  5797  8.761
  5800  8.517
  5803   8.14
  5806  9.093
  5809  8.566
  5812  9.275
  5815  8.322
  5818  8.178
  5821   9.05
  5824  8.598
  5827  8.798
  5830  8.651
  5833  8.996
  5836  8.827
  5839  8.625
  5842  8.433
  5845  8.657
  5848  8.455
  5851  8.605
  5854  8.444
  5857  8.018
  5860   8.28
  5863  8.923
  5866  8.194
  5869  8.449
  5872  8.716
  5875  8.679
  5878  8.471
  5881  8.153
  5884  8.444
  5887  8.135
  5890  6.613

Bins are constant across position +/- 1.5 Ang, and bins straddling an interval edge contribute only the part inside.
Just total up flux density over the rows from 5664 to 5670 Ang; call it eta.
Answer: 16.9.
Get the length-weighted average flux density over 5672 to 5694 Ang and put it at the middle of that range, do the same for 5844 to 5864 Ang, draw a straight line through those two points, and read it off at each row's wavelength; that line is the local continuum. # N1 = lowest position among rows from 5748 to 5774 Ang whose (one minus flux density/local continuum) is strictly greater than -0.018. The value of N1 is 5752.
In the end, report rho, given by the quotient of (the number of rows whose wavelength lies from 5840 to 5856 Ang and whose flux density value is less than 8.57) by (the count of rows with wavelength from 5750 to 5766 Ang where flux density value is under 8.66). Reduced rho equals 1.00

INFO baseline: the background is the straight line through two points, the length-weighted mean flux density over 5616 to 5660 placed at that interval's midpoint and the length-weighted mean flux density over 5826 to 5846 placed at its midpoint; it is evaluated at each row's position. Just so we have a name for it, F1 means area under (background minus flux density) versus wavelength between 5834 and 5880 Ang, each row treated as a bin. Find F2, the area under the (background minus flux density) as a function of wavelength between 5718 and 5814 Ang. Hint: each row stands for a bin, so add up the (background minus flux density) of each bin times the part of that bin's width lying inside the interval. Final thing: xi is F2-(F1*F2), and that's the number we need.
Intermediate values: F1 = 9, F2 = 2.3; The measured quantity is -19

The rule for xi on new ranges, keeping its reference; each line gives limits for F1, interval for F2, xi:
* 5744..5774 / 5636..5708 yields 5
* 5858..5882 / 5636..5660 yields -4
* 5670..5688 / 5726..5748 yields 0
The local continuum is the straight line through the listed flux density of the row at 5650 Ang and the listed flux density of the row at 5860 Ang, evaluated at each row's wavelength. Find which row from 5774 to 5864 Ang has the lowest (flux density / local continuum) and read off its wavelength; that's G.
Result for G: 5803 Ang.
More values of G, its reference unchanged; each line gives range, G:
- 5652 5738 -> 5680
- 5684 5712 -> 5710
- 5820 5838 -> 5824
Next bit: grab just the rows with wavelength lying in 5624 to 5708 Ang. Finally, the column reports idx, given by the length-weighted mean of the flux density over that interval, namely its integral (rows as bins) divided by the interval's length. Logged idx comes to 8.66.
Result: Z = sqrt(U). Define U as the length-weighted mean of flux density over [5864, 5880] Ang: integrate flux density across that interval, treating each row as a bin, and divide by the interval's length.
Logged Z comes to 2.916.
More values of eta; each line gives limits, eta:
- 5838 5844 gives 17.1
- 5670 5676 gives 17.6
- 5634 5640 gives 17.2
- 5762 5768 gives 17.5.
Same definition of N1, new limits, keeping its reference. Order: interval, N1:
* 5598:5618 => 5599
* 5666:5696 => 5668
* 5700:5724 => 5701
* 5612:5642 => 5614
